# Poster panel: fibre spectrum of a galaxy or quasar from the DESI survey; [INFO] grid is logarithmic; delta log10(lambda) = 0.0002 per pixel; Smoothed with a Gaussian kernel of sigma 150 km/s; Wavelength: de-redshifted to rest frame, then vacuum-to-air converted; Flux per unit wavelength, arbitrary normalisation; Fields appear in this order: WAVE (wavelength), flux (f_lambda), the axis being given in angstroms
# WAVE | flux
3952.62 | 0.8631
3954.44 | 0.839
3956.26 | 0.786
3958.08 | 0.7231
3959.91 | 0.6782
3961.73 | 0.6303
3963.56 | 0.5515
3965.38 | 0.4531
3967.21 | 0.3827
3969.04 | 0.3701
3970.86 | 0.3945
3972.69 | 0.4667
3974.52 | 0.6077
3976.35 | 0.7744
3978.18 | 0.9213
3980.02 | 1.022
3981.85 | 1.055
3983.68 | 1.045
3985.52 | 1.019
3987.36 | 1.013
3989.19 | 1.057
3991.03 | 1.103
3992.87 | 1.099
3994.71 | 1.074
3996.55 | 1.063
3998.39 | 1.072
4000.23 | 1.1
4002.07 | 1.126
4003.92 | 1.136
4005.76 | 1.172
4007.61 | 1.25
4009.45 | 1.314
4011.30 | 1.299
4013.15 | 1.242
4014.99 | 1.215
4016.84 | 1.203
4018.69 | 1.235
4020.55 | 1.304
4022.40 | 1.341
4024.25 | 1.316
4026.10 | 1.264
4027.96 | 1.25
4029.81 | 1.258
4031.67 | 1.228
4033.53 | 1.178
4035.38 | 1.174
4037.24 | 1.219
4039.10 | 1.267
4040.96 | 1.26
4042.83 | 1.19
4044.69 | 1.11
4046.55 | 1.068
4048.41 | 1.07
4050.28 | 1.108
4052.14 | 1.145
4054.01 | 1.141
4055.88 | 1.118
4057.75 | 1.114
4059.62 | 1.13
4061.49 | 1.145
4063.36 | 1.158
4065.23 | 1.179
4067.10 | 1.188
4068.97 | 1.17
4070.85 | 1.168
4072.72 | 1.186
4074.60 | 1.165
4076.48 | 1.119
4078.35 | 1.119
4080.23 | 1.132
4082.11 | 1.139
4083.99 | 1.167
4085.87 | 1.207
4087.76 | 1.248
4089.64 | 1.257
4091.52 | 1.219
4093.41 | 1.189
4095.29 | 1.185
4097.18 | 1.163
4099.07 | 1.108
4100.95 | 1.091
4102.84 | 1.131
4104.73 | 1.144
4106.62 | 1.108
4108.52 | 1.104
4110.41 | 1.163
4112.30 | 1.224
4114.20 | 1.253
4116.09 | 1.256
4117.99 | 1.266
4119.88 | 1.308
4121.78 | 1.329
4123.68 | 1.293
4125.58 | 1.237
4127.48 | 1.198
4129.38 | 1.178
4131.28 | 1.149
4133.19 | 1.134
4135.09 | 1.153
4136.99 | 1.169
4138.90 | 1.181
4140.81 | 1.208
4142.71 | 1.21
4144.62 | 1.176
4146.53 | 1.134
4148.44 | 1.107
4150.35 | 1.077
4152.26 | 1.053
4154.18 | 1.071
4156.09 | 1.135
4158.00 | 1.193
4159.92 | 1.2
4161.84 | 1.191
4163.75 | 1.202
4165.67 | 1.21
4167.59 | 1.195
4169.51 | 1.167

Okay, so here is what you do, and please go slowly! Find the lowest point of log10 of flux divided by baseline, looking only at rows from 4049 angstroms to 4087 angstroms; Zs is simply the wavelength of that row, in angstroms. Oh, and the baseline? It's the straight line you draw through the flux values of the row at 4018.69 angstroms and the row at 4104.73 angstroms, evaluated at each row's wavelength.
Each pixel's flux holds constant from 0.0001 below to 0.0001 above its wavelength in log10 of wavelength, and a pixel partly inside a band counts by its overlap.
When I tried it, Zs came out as 4050.28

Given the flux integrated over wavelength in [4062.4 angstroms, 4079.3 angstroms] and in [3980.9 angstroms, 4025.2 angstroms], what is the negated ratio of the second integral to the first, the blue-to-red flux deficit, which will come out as -2.6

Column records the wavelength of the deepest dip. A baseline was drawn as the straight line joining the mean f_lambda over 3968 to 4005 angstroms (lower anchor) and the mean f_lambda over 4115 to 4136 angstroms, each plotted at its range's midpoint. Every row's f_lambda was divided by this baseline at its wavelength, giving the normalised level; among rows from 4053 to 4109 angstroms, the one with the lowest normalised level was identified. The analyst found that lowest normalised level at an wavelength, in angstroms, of 4108.52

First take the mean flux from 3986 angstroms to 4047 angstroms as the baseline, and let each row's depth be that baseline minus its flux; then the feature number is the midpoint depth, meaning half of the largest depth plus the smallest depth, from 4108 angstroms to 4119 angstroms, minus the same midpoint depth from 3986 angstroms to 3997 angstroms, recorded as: -0.13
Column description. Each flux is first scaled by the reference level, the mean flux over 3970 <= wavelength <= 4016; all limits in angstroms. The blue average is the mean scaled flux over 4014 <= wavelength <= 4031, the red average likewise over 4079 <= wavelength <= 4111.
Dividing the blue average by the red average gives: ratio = 1.09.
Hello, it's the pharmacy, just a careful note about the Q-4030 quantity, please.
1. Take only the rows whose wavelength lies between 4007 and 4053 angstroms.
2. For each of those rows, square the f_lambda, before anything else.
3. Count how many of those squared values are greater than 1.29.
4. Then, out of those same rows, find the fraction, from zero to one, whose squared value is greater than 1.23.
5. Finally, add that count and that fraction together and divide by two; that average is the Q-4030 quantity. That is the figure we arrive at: 11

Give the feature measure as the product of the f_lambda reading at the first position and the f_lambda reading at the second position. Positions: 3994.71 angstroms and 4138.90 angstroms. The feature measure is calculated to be 1.27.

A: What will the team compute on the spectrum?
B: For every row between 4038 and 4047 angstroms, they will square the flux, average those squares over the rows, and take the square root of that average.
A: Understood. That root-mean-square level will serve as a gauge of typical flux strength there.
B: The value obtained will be 1.18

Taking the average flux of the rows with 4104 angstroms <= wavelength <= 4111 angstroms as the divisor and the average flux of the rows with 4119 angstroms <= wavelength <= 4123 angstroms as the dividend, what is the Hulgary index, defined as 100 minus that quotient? 98.8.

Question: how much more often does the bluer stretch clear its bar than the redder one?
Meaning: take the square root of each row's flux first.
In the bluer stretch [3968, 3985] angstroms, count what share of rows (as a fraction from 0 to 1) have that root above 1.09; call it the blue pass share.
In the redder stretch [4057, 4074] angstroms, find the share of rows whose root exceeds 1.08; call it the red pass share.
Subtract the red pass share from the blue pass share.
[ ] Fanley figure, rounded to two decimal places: -0.56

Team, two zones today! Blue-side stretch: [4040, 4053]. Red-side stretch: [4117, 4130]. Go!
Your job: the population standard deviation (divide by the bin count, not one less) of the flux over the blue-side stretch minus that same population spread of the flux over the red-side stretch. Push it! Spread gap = 0.012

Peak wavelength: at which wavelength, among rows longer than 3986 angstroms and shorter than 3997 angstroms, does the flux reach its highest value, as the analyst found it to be 3991.03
